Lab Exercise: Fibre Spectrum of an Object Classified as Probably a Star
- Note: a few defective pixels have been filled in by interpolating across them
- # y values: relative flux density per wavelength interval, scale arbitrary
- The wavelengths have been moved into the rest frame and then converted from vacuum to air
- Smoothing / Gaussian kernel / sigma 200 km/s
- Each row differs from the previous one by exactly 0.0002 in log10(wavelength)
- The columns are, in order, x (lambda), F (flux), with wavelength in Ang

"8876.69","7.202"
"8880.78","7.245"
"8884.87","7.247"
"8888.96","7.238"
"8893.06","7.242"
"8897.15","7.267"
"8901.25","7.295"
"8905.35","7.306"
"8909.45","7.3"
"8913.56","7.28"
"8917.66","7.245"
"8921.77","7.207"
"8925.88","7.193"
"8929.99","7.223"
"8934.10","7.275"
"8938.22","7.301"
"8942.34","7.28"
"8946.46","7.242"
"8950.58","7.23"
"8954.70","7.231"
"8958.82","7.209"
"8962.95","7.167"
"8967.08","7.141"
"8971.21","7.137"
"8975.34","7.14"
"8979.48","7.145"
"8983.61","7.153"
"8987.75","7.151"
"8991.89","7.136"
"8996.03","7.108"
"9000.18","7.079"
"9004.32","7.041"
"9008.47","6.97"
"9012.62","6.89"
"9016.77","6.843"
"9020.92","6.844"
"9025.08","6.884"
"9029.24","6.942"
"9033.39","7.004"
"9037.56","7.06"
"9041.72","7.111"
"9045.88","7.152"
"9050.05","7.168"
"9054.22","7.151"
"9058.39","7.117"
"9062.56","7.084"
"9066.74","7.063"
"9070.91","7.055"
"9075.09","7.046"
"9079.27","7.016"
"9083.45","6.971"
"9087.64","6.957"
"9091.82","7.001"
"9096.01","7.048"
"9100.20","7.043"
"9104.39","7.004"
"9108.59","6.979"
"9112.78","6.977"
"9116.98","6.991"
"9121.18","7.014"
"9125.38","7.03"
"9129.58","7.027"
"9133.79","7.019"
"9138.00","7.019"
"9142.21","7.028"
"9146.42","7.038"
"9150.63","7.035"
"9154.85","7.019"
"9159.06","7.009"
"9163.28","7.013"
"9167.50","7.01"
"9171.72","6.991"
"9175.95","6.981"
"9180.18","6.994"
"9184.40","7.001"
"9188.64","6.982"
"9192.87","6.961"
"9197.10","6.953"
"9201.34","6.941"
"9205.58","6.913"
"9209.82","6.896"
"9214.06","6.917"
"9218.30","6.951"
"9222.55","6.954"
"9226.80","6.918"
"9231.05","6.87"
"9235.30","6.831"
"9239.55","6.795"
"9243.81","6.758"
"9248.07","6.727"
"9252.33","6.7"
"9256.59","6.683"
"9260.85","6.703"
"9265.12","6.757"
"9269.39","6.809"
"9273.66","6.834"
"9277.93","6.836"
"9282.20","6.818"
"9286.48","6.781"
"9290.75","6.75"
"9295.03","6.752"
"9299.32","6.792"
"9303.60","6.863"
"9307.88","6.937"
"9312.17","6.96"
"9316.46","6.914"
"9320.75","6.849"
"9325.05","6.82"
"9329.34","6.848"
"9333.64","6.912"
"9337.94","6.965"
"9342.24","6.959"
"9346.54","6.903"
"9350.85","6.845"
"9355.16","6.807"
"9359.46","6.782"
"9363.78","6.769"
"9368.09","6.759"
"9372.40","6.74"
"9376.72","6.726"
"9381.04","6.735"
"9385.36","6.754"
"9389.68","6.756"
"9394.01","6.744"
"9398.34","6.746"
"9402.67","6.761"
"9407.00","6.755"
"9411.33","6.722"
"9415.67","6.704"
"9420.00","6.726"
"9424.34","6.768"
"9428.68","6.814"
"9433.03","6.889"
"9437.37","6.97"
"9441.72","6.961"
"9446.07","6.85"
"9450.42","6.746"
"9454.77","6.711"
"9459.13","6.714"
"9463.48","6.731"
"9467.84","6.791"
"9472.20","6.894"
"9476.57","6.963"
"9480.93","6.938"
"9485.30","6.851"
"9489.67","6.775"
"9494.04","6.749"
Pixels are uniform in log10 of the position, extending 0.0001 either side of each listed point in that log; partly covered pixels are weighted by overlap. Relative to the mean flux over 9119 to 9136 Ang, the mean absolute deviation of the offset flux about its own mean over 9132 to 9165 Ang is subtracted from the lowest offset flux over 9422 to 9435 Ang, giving -0.26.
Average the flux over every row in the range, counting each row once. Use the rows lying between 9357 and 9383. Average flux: 6.75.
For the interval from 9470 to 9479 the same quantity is 6.93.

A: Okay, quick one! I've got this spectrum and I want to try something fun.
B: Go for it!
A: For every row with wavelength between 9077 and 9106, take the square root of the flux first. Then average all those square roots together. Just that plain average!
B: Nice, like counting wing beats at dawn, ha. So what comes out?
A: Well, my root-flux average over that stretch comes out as 2.65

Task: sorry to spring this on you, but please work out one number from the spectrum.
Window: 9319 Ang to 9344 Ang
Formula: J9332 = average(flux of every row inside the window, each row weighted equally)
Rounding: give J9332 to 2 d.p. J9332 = 6.89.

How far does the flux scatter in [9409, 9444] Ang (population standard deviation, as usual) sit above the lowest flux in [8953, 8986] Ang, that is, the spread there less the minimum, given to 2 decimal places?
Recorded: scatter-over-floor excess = -7.04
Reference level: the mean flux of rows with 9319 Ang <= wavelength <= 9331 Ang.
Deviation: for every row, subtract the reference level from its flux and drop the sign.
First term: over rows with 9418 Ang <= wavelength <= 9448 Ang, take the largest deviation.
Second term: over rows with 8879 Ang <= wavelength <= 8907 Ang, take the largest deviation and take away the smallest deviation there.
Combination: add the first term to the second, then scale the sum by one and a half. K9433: 0.30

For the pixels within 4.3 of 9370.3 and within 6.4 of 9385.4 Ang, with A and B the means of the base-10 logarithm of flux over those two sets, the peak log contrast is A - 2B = -0.829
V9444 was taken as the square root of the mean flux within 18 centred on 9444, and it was 2.62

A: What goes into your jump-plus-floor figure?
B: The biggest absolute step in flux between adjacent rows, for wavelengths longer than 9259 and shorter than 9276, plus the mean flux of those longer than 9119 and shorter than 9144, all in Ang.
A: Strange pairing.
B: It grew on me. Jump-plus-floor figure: 7.1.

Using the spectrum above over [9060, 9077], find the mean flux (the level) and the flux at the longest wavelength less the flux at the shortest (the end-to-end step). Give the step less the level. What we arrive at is -7.10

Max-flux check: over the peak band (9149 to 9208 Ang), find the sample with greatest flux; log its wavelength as 9150.63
